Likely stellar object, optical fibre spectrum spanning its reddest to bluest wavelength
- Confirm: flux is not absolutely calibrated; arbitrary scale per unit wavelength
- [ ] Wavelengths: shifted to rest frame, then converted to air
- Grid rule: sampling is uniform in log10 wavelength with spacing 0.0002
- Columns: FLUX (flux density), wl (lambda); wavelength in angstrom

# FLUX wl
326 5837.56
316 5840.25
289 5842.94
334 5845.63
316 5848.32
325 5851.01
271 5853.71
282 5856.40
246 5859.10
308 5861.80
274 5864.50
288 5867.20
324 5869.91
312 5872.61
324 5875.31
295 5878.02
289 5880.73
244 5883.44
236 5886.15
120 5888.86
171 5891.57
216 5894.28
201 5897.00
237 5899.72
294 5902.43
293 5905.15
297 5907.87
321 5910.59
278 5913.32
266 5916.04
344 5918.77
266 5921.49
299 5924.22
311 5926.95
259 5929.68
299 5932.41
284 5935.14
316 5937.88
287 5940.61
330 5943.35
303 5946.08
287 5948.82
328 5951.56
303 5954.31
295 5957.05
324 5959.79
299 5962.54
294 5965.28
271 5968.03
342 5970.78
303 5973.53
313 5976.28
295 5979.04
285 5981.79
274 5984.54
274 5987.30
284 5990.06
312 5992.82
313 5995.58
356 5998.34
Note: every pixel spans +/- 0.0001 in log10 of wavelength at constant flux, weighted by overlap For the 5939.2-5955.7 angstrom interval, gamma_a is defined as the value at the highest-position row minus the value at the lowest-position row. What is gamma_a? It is 16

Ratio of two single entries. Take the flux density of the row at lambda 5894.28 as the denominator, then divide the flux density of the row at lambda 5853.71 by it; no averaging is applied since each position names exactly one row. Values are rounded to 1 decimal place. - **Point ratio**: 1.3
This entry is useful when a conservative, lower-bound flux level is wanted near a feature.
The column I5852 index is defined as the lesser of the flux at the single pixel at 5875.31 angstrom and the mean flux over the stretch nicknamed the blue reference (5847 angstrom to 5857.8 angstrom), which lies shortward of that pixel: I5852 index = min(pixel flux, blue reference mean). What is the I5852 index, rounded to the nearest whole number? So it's 298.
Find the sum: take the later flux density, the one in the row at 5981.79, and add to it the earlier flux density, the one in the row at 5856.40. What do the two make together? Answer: 567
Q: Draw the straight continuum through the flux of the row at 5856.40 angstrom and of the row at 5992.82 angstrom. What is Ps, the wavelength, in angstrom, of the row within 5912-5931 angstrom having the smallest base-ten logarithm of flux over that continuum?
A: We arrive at 5929.68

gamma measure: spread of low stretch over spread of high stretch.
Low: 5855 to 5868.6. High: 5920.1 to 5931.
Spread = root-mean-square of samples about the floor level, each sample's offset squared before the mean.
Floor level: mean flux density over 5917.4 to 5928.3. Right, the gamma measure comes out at 1.1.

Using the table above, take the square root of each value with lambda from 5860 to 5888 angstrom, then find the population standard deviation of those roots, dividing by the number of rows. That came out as 0.87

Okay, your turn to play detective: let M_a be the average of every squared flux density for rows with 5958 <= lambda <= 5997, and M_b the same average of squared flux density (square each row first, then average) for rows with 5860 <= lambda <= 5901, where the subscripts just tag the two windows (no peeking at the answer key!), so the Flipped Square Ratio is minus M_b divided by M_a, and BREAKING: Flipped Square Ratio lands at -0.8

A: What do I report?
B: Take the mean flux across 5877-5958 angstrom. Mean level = 276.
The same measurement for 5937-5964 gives 307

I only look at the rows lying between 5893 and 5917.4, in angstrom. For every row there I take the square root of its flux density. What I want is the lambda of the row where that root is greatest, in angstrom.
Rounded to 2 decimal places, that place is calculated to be 5910.59 angstrom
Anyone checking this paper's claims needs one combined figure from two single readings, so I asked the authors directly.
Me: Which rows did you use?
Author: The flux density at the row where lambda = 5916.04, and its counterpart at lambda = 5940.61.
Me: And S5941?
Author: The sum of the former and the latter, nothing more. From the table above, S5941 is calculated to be 553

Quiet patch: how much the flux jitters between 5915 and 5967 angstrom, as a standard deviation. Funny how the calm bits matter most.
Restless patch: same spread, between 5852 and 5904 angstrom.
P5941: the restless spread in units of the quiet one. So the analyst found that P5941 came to 2.4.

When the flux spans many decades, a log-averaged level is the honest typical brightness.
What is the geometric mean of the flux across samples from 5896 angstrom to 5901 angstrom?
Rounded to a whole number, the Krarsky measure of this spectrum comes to 218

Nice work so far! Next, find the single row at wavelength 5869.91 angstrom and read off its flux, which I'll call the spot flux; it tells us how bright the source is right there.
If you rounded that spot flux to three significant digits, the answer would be 324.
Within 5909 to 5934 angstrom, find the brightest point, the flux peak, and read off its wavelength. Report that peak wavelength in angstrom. 5918.77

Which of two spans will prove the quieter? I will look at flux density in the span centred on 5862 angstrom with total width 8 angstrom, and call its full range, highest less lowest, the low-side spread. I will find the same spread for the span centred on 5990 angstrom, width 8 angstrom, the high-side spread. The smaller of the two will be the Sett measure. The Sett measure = 38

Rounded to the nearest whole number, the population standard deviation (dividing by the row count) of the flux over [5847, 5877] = 25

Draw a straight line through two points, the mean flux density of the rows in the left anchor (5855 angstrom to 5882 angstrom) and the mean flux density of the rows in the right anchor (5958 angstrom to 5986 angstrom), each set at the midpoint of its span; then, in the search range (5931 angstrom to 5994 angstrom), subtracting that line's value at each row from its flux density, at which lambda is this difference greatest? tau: 5970.78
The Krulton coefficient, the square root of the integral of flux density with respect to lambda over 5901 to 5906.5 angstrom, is 40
